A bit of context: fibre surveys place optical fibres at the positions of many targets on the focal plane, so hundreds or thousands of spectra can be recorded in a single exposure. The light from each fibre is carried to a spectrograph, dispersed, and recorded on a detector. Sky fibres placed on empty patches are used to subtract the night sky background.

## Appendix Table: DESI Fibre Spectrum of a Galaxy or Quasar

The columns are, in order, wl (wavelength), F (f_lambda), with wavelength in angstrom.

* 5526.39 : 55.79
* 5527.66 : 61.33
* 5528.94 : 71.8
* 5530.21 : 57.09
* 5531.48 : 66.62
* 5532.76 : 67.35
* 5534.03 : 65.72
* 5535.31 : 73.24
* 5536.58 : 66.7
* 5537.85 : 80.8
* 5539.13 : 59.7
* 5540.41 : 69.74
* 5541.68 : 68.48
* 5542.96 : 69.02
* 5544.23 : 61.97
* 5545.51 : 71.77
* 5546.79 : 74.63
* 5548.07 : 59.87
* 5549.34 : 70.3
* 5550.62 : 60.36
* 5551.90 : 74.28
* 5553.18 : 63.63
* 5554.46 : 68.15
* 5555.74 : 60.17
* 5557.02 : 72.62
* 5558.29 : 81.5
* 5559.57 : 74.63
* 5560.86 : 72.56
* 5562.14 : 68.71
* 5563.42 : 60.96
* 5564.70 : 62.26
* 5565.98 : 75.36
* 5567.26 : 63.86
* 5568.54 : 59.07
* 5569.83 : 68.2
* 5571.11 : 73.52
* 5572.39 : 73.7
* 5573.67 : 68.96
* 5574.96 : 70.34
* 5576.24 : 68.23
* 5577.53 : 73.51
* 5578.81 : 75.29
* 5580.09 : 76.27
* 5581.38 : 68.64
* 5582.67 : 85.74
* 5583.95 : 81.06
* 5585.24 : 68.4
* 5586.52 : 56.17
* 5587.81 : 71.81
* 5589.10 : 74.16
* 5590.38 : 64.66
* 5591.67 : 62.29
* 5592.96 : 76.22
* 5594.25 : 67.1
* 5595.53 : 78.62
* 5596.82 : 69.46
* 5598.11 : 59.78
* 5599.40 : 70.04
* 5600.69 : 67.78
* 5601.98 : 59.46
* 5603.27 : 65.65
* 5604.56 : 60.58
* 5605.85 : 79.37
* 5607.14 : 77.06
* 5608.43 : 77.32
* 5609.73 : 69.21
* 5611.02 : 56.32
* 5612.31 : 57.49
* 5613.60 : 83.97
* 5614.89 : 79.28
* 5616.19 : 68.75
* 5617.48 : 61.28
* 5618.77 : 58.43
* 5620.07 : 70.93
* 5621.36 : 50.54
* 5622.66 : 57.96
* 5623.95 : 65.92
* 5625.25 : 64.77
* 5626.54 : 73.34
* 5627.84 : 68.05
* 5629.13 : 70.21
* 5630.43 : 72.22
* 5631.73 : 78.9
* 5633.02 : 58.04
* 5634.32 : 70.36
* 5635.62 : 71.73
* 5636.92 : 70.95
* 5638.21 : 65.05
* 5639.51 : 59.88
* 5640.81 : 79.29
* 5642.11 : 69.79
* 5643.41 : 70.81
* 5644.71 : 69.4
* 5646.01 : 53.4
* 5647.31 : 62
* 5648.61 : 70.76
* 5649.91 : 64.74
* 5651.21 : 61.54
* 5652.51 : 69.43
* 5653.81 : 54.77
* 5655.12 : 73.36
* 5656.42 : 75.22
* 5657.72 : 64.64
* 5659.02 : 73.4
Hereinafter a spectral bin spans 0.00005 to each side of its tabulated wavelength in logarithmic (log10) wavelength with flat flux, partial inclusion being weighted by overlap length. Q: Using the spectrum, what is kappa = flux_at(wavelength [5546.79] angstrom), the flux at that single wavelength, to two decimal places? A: 74.63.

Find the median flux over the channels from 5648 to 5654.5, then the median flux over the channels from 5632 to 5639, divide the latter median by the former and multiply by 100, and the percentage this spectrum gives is 109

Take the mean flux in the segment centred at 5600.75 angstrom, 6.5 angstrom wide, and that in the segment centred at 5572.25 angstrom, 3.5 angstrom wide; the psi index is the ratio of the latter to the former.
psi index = 1.12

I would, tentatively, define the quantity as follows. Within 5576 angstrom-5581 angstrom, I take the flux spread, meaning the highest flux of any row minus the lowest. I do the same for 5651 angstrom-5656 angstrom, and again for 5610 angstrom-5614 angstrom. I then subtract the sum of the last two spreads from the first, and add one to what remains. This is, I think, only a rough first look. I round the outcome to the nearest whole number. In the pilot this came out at -37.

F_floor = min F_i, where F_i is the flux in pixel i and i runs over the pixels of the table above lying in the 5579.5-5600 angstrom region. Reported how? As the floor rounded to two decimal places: 56.17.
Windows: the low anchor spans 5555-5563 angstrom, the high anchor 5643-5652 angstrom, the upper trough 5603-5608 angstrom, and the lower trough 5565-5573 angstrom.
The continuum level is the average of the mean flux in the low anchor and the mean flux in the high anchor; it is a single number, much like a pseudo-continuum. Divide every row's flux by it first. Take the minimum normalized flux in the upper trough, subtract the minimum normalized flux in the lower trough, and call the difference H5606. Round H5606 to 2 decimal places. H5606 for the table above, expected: 0.02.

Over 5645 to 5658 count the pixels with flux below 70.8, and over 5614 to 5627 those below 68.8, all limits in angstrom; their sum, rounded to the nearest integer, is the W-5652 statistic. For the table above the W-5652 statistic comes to 15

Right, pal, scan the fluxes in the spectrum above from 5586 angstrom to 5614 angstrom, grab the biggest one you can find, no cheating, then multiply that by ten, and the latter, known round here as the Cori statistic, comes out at 840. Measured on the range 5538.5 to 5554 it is 746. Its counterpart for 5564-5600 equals 857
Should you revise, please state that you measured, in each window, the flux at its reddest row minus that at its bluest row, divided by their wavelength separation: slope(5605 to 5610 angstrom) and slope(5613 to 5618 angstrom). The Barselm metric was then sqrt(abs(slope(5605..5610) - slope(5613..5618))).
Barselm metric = 1.8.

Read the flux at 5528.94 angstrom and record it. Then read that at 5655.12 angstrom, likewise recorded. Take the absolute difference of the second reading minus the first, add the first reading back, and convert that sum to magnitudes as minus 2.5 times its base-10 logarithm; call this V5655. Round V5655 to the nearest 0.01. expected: -4.66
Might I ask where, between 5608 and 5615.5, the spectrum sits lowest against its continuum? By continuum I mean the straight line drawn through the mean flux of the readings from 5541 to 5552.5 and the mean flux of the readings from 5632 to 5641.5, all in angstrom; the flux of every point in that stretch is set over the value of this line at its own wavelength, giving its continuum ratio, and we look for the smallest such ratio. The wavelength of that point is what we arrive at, 5611.02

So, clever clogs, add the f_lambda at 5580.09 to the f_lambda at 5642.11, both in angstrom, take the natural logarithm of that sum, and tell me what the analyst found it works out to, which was 4.984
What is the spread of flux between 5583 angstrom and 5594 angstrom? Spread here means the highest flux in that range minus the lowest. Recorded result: 25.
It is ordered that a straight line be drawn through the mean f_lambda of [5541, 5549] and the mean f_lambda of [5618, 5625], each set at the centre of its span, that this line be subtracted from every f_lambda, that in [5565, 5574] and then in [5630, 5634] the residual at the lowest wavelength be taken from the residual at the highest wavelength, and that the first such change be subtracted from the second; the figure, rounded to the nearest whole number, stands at -8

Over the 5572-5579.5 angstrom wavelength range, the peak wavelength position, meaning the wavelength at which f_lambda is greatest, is 5578.81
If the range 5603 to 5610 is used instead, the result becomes 5605.85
